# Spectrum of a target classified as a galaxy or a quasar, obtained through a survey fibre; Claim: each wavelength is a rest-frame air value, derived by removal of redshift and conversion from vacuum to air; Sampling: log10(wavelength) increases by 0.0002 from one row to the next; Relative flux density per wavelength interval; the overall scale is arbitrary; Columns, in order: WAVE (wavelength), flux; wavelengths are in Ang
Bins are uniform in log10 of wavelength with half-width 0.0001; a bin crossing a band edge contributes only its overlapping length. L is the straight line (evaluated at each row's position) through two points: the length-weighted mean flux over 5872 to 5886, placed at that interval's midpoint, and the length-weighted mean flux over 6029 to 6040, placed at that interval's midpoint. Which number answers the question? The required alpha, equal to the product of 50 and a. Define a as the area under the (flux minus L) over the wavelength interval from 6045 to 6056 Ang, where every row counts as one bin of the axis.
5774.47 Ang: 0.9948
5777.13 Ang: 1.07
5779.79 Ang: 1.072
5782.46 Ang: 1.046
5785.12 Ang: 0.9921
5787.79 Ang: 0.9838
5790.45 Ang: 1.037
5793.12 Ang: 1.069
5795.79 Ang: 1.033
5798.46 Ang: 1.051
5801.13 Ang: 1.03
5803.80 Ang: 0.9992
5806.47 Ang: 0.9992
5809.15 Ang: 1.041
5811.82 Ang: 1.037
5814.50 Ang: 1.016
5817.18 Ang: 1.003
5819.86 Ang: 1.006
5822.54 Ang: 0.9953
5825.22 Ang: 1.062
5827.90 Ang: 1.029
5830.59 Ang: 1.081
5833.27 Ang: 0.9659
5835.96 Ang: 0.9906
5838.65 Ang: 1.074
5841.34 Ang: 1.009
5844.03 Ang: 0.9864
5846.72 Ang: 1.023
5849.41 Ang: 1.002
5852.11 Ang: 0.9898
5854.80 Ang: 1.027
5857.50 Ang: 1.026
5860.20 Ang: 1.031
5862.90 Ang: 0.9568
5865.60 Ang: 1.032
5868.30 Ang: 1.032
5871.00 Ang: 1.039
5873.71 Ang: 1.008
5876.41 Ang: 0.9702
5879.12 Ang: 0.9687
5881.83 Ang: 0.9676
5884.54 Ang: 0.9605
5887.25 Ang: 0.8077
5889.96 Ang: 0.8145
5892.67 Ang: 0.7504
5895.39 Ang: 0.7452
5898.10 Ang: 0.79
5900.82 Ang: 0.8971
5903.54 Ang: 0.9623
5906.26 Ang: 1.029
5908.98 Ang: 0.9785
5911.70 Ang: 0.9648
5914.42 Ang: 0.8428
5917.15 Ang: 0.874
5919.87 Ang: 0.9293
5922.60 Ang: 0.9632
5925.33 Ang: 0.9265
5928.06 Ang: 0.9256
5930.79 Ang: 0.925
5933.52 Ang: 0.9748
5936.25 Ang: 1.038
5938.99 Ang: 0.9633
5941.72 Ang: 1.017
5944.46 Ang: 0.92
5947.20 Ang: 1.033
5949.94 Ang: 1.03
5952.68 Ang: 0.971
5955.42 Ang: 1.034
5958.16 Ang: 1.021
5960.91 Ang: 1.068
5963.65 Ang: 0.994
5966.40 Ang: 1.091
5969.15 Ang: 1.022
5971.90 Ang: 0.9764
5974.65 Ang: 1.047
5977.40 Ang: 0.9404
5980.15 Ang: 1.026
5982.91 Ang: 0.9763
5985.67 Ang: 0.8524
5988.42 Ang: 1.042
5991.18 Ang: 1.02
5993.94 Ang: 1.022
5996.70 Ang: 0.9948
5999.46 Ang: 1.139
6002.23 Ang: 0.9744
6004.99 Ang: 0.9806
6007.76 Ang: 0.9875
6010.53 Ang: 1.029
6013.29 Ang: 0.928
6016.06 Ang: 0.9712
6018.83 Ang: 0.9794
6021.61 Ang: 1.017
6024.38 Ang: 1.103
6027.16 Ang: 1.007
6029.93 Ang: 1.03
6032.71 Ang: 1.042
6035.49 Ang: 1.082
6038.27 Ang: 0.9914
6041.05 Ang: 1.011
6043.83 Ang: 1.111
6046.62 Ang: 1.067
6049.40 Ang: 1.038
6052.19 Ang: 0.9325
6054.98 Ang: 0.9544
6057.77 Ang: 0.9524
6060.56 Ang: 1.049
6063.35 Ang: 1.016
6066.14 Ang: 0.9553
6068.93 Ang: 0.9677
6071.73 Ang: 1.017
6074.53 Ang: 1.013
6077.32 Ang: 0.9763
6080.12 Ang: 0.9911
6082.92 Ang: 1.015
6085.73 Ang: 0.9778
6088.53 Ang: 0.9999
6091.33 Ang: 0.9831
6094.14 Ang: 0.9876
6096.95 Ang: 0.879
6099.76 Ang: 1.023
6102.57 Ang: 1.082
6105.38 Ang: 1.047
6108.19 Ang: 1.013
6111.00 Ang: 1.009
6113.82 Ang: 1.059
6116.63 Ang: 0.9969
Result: -22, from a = -0.4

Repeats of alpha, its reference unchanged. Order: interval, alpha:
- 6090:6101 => -51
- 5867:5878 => 21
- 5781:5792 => 43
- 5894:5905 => -73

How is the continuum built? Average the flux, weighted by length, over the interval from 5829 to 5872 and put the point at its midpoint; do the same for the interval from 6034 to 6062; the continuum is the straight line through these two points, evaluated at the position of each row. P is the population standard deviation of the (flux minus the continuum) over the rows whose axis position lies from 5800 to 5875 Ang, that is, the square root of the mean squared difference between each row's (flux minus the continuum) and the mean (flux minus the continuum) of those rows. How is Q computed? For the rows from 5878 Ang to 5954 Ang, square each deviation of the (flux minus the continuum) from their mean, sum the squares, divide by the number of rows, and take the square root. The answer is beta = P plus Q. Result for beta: 0.111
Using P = 0.028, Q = 0.082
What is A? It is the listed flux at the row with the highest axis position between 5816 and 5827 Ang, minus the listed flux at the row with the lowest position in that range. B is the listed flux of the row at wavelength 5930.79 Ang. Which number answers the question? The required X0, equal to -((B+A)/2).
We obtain -0.492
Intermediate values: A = 0.06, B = 0.925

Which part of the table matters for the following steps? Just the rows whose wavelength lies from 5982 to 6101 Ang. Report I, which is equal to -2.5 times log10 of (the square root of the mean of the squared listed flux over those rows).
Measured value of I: -0.004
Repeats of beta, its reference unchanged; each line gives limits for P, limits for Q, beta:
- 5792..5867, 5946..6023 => 0.083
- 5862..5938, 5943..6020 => 0.139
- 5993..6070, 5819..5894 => 0.128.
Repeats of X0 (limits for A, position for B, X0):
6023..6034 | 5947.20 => -0.486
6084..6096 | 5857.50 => -0.518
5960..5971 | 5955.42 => -0.494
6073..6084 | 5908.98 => -0.490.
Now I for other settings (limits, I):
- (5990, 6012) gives -0.021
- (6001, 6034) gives -0.005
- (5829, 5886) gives -0.008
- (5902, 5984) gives 0.018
